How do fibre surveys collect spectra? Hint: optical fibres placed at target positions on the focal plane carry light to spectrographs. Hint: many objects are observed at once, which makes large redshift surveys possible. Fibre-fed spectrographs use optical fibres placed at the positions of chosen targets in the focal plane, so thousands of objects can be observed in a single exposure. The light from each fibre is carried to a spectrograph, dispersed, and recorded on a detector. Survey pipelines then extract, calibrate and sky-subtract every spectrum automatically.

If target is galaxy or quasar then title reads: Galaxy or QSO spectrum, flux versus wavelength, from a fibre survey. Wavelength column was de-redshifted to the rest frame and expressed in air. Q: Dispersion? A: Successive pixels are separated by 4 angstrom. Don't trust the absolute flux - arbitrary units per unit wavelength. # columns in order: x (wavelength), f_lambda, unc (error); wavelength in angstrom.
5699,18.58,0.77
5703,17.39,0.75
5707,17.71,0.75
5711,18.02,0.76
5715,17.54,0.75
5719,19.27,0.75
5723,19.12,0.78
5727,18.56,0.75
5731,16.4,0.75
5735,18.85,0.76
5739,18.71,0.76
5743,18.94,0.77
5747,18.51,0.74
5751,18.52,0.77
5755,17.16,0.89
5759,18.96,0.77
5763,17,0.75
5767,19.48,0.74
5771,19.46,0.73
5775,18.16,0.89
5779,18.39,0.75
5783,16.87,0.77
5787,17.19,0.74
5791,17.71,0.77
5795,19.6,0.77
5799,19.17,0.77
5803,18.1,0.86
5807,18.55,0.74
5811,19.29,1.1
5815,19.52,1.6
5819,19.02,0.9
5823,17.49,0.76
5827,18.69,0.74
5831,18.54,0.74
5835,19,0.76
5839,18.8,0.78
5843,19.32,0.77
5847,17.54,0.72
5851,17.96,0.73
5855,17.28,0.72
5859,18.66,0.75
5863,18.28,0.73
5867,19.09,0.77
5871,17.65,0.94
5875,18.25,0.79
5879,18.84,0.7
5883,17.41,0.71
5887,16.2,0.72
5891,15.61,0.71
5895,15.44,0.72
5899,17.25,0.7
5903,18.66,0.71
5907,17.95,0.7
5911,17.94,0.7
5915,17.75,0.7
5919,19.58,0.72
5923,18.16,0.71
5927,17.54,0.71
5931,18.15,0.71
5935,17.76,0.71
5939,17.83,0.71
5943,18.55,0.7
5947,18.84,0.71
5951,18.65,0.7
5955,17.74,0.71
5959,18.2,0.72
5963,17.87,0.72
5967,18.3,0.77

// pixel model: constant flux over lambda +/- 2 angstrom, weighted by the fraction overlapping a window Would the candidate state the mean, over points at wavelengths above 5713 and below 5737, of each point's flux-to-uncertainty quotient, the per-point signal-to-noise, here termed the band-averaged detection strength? 24.2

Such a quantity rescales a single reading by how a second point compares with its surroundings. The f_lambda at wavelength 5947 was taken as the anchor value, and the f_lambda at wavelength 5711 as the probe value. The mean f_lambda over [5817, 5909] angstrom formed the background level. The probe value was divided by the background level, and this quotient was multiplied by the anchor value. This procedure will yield 18.9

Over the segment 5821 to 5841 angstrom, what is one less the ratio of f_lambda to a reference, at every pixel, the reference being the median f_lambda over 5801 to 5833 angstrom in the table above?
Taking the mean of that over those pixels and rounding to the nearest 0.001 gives 0.006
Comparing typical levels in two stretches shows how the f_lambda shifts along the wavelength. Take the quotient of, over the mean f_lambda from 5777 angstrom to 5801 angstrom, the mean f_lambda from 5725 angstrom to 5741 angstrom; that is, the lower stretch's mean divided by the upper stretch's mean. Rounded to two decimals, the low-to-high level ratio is 1.00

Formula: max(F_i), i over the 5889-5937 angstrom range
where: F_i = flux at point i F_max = 19.58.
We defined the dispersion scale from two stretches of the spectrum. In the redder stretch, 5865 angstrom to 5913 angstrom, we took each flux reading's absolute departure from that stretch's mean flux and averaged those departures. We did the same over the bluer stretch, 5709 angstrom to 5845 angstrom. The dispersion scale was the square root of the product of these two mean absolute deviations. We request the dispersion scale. 0.81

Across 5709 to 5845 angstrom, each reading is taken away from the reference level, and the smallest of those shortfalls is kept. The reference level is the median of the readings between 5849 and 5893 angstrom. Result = -1.64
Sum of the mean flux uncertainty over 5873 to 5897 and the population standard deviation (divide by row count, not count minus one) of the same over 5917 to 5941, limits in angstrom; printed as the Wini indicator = 0.729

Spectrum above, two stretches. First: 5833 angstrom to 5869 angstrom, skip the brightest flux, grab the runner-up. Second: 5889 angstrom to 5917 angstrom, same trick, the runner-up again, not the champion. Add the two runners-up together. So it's 37.0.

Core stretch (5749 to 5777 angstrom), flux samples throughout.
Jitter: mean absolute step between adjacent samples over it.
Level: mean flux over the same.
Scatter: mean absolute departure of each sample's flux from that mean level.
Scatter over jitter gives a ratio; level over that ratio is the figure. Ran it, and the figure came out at 33.5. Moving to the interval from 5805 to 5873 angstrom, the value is 25.1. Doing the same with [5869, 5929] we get 19.0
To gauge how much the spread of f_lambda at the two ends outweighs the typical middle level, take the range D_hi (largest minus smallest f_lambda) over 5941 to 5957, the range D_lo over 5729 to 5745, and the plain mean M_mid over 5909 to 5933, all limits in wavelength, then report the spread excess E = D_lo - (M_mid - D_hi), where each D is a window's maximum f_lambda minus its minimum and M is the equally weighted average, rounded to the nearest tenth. -14.5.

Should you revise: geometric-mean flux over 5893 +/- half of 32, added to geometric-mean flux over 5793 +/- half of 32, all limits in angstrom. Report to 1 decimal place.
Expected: 35.3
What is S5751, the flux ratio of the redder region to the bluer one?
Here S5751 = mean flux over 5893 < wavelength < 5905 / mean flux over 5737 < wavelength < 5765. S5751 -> 0.94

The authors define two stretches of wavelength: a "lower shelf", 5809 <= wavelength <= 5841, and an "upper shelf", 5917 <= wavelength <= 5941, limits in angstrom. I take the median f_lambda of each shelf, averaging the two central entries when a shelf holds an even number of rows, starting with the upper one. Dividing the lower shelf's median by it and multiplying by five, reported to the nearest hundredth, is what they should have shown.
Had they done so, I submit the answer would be 5.25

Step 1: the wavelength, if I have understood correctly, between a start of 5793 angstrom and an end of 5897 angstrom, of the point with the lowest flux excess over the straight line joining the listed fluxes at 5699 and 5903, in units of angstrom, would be 5895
